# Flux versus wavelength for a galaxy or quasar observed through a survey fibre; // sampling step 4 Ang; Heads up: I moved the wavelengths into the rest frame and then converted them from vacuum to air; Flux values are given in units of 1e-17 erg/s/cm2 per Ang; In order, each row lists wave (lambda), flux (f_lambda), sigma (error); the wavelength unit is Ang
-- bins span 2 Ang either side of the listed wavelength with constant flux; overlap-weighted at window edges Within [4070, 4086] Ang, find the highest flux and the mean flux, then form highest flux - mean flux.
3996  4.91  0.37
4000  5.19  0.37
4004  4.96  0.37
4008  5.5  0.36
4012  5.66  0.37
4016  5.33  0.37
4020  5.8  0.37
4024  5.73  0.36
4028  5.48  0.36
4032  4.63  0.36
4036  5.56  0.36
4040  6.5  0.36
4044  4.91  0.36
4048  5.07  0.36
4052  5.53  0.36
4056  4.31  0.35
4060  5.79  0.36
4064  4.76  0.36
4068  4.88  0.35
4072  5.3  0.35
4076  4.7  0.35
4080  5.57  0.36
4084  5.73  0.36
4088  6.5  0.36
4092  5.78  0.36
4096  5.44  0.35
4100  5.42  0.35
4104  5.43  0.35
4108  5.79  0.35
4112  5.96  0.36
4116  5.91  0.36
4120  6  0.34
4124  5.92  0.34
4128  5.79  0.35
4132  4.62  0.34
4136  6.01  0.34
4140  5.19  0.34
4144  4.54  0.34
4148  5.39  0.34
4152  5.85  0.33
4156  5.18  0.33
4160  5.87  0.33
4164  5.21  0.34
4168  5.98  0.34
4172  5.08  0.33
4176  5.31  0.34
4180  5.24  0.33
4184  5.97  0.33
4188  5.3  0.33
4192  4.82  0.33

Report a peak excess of 0.4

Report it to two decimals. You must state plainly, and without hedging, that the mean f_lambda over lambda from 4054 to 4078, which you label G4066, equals 4.96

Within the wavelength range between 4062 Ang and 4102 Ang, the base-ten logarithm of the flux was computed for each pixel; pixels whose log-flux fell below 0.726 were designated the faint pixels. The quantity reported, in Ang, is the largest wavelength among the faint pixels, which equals 4076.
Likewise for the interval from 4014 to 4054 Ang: 4048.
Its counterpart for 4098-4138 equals 4132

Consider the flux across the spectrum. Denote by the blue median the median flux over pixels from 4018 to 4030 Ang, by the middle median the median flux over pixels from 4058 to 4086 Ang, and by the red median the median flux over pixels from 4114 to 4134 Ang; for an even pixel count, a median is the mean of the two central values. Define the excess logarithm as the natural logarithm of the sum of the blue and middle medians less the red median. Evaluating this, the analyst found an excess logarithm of 1.63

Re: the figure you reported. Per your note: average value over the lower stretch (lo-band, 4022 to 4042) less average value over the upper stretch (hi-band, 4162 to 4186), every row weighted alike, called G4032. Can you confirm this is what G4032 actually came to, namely 0.1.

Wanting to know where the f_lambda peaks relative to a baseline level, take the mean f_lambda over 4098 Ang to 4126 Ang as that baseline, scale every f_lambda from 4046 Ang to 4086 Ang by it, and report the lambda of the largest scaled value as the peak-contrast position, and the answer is 4060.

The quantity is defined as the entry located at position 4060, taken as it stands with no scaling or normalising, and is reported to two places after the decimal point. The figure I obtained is 5.79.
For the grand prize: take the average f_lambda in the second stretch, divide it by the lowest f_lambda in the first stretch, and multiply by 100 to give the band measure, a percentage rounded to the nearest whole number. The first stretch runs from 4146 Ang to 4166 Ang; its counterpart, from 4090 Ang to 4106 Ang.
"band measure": 107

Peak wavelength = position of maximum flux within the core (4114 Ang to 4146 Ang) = 4136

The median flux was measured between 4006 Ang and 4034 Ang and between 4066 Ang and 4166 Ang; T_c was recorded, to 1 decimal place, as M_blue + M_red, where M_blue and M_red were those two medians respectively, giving 11.1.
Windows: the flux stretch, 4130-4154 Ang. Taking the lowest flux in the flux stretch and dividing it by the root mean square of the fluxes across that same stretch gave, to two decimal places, 0.86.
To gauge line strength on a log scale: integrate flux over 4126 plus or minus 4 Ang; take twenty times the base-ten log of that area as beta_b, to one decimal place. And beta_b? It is 33.4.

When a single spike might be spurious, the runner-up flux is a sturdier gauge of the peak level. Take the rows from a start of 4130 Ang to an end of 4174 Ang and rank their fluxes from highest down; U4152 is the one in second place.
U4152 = 5.98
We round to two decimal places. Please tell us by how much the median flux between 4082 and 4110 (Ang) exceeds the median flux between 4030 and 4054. 0.43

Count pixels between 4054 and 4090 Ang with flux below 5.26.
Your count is 4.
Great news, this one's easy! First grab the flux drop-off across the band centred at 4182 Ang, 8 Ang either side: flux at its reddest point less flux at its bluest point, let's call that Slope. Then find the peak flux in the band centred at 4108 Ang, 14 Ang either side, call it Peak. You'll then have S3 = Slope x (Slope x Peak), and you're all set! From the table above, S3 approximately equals 0.00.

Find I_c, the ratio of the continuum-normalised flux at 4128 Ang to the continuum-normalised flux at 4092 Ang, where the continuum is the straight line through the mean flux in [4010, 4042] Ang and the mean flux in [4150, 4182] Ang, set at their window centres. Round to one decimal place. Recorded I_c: 1.0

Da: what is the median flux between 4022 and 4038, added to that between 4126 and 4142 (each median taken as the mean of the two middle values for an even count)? 11.0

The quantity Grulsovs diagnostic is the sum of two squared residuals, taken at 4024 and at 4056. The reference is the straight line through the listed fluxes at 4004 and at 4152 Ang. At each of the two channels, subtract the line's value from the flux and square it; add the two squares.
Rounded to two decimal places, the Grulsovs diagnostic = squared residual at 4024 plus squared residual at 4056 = 1.35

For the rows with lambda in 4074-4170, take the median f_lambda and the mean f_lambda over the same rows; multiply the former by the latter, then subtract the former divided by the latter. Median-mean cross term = 31.0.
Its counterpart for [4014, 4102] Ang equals 28.5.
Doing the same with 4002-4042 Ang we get 29.5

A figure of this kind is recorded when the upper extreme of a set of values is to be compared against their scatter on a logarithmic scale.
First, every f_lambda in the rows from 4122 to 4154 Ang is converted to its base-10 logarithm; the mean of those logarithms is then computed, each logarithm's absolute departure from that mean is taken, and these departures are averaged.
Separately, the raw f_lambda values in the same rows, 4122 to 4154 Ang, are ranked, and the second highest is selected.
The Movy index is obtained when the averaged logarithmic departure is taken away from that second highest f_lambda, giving 5.88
